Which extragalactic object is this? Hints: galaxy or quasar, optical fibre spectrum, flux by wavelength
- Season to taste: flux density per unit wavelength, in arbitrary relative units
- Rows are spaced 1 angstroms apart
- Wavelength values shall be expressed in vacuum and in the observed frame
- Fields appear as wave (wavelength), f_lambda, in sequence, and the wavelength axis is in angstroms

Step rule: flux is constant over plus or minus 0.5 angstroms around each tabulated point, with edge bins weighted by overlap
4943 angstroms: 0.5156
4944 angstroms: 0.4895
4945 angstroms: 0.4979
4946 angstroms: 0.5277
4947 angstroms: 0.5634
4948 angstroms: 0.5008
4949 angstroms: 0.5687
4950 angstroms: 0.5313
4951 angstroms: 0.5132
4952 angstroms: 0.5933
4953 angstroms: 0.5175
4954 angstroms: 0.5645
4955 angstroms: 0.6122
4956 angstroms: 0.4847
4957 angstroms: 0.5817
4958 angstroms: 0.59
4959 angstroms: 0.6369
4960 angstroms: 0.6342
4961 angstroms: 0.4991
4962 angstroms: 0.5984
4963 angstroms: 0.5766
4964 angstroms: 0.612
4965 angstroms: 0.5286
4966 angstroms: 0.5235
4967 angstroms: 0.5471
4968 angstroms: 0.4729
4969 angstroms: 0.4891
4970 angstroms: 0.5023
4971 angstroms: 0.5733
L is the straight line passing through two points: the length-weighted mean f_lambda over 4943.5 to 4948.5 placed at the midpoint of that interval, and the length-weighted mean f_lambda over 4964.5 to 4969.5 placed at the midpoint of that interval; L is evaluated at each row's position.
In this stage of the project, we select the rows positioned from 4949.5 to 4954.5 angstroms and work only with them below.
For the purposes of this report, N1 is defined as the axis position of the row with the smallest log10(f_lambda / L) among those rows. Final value 4951 angstroms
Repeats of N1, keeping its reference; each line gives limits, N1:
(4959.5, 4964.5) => 4961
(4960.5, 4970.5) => 4968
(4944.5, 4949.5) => 4945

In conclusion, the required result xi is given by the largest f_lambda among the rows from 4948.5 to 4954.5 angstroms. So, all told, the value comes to 0.5933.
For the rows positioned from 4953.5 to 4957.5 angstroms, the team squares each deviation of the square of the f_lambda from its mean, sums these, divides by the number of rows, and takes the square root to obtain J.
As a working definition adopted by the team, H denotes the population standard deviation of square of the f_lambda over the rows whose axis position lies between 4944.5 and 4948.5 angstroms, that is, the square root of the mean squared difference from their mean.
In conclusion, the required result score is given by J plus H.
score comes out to 0.079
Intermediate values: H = 0.028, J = 0.051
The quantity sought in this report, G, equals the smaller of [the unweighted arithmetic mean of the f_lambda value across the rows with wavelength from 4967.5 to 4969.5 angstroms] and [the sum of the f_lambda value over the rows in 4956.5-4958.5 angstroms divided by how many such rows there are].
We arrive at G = 0.48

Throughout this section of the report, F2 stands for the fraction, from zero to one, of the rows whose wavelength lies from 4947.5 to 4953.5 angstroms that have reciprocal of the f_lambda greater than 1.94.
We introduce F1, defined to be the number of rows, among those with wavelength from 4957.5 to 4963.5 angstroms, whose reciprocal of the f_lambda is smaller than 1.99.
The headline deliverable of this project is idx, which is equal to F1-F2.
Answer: 4.7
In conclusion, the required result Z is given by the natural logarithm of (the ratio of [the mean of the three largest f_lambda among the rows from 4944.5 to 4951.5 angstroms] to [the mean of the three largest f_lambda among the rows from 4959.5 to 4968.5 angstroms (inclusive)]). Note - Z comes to -0.10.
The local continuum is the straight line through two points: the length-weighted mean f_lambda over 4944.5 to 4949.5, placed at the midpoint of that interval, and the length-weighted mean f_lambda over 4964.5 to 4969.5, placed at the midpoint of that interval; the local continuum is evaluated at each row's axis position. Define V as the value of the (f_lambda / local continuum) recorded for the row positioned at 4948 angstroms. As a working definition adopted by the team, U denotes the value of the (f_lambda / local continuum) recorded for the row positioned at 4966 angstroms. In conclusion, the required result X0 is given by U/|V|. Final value 1.08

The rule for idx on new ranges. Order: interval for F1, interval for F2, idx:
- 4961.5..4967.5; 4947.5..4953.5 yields 5.7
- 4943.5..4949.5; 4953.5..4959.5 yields 2.8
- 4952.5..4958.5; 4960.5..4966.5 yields 4.8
